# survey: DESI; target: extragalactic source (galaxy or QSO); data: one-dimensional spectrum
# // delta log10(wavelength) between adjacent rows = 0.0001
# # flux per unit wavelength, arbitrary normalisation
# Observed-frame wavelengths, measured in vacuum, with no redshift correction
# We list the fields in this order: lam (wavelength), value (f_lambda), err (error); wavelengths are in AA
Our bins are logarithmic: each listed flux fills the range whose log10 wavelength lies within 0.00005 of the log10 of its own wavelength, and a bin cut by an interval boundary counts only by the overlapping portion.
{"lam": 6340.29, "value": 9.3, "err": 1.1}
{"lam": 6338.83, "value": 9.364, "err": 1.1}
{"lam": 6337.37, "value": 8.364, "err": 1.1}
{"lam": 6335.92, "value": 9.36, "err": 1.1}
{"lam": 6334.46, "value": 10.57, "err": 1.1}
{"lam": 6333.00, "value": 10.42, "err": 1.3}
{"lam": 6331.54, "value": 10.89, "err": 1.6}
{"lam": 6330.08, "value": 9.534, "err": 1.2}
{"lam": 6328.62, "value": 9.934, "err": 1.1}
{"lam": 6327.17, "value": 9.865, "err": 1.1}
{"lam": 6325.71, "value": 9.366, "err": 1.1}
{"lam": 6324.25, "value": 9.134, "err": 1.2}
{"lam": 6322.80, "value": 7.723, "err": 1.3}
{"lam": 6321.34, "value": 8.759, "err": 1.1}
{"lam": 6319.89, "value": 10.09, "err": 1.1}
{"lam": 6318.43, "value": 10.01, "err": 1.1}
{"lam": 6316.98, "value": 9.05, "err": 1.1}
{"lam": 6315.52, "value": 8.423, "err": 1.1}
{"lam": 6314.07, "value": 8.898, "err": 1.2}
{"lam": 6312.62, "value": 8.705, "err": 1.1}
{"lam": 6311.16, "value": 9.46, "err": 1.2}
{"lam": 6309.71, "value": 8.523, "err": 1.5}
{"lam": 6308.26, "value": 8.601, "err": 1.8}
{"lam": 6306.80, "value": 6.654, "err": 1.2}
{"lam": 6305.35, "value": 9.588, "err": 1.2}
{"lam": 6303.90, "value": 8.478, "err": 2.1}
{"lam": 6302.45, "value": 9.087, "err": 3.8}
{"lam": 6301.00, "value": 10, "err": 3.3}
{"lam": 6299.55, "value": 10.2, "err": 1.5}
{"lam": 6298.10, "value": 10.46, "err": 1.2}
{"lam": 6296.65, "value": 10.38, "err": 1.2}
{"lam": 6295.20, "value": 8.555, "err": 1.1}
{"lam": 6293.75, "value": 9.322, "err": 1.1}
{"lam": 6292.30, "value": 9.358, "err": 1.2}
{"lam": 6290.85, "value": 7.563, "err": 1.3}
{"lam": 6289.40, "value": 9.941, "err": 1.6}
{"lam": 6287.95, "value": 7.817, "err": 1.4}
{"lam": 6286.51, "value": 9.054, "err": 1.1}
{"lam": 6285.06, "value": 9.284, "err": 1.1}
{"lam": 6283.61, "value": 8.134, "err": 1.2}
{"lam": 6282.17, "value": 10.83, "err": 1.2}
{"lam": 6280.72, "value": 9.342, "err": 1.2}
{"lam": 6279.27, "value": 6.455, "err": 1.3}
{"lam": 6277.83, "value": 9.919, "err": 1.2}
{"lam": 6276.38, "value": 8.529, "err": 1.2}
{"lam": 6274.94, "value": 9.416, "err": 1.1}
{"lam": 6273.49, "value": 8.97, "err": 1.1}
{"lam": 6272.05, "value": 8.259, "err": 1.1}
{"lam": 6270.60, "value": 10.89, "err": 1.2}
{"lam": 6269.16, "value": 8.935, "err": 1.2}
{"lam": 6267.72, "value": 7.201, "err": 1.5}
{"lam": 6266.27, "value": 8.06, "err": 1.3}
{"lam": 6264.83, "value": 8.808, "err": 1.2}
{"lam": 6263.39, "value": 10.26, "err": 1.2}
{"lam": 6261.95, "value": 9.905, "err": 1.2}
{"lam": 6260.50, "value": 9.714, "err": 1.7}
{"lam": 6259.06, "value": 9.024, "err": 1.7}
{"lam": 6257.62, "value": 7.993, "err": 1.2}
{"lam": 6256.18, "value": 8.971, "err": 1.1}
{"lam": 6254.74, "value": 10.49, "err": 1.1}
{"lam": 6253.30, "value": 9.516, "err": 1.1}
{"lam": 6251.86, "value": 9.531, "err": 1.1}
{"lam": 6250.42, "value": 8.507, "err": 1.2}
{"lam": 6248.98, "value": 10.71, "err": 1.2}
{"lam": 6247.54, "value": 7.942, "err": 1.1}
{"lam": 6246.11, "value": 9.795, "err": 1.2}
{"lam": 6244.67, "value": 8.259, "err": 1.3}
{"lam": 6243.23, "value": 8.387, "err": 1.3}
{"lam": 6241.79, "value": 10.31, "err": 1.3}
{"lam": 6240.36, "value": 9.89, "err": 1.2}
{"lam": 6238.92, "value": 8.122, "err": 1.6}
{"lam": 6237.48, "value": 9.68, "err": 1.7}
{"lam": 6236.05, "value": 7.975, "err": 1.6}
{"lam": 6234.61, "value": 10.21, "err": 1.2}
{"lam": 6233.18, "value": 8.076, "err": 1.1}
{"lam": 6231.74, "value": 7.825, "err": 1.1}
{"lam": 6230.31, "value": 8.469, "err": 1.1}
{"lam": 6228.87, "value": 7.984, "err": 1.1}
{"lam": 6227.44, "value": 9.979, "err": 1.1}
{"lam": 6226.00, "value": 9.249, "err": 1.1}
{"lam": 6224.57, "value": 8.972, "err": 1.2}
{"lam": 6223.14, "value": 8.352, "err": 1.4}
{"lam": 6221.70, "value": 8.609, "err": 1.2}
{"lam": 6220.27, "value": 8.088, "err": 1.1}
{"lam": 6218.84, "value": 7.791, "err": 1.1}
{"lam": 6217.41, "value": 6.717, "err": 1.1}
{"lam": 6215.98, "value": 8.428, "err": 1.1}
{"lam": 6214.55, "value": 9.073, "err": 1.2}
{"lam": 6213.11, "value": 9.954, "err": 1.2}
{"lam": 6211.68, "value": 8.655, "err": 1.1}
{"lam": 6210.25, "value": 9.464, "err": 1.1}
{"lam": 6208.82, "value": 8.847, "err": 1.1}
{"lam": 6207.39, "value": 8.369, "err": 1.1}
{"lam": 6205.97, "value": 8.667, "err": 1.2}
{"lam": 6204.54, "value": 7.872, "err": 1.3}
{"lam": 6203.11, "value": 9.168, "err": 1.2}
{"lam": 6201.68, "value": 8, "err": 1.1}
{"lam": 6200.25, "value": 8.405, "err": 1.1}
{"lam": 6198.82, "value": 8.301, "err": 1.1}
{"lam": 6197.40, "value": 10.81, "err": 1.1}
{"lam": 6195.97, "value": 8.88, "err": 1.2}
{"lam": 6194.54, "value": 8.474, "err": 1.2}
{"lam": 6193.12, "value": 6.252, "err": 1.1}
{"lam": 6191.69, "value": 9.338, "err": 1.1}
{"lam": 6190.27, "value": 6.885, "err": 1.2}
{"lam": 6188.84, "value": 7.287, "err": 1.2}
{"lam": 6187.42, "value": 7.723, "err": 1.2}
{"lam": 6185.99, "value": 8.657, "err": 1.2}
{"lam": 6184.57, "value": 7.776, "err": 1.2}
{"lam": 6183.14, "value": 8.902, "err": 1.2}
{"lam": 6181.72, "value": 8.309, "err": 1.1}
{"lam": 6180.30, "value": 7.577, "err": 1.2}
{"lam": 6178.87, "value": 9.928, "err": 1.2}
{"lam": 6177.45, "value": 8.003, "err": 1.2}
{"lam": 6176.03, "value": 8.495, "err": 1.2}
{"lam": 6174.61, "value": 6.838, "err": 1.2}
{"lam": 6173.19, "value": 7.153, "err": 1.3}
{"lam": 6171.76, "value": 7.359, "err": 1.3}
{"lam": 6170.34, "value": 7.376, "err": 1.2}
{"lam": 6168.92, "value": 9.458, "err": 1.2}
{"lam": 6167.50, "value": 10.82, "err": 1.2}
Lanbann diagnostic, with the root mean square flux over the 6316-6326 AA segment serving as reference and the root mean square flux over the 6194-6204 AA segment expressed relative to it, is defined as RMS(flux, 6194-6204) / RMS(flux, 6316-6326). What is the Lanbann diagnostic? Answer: 0.97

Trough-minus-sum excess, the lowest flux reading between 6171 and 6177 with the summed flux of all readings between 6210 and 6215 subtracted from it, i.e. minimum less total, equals -30.3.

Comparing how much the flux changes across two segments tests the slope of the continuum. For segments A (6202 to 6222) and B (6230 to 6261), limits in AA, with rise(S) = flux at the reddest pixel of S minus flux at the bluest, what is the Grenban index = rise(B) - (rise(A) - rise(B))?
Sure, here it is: 3.0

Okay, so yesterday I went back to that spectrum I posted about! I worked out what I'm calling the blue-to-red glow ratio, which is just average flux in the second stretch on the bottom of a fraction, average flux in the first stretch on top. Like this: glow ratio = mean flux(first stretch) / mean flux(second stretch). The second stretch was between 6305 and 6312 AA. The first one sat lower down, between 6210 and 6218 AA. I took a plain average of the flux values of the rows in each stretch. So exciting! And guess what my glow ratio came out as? 1.02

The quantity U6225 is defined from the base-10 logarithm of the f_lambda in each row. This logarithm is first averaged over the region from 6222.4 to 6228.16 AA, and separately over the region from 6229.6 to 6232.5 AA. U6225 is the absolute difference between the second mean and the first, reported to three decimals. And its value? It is 0.049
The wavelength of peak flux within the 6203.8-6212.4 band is 6210.25 AA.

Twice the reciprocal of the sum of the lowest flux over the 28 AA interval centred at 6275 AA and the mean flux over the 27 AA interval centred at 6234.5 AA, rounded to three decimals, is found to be 0.131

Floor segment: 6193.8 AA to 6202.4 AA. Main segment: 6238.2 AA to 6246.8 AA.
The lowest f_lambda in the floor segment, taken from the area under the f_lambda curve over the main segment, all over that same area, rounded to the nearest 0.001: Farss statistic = 0.898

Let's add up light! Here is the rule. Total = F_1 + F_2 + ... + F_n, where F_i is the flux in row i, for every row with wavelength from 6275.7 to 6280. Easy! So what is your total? 24.9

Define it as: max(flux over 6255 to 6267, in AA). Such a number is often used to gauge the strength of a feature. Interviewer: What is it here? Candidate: 10.26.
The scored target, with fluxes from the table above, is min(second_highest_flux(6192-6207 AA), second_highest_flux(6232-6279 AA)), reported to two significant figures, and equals 9.2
